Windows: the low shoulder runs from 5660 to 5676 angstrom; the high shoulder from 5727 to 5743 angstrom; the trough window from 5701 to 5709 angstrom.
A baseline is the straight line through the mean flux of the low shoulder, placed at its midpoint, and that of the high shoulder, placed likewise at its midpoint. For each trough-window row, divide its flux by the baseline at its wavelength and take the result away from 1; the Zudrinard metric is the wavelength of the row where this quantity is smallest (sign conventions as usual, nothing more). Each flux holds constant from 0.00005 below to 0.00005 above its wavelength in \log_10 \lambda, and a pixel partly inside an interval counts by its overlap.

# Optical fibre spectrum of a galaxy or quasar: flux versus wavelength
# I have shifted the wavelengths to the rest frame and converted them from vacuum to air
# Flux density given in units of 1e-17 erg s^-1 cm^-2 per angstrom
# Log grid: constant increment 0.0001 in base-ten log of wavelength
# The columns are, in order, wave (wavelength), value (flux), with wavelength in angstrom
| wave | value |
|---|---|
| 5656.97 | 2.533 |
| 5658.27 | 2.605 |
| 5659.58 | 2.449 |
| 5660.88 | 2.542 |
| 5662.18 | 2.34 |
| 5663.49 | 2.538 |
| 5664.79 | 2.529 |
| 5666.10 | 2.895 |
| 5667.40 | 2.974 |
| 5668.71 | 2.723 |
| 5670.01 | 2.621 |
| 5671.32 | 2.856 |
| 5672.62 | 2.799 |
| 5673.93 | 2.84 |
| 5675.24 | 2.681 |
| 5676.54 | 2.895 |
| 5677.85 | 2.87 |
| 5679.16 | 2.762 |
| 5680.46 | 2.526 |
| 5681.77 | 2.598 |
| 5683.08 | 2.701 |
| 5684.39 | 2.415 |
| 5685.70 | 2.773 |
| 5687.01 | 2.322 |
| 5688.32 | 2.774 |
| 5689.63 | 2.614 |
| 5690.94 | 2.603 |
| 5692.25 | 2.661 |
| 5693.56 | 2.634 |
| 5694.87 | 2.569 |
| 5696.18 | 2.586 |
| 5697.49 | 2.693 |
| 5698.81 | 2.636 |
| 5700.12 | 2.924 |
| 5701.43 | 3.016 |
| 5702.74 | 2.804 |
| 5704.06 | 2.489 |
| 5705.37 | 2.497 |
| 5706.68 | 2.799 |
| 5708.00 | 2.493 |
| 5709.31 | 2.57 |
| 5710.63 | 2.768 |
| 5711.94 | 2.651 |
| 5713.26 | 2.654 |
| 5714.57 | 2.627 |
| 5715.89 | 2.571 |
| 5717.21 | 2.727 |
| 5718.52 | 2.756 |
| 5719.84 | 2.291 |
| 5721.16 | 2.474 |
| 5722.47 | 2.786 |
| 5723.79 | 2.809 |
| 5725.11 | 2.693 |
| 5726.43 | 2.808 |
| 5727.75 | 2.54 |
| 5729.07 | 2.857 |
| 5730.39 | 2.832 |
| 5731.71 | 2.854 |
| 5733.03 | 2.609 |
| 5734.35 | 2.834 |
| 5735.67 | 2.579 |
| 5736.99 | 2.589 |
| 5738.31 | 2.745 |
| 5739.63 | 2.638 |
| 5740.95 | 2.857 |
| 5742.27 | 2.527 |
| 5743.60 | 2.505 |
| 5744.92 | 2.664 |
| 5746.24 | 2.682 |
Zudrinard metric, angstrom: 5701.43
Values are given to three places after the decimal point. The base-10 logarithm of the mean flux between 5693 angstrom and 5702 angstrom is 0.435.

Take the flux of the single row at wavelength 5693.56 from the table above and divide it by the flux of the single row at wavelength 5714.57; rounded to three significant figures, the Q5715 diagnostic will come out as 1.00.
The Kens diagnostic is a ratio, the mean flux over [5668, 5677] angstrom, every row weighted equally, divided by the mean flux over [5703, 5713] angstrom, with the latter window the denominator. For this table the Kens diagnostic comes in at 1.06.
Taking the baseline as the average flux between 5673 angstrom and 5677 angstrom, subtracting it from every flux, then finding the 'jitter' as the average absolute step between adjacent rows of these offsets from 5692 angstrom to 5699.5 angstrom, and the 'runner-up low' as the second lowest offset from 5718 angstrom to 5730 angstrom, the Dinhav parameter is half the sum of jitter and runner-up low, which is -0.14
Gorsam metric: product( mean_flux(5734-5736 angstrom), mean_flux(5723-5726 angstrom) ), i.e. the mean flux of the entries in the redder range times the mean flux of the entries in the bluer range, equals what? 7.45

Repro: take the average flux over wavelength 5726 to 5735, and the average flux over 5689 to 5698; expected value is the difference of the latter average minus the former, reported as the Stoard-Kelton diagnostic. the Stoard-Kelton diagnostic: -0.14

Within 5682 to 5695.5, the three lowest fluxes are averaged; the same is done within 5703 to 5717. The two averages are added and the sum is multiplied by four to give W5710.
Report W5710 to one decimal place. 19.7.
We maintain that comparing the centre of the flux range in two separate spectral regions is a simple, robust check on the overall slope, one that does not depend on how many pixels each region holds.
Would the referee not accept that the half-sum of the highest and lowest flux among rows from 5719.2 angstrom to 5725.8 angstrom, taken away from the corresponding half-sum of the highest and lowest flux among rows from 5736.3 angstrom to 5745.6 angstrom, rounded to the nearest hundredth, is 0.13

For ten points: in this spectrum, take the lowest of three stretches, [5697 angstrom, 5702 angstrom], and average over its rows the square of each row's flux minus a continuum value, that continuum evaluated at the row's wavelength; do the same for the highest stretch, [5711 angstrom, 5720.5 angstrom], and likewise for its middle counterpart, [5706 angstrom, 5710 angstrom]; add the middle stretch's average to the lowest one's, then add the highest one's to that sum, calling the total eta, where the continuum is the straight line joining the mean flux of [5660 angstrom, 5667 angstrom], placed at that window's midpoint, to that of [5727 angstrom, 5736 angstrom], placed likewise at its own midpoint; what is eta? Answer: 0.10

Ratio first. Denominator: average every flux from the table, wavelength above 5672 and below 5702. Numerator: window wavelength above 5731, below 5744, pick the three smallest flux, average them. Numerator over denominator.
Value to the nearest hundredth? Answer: 0.94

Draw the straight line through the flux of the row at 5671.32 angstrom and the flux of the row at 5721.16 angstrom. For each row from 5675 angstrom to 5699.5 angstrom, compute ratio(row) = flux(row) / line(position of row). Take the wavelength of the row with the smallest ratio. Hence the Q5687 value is 5687.01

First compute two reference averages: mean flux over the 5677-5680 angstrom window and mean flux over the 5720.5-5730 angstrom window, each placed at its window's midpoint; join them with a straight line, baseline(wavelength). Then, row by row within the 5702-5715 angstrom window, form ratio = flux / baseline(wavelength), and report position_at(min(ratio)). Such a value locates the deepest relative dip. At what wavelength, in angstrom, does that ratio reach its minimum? 5704.06 angstrom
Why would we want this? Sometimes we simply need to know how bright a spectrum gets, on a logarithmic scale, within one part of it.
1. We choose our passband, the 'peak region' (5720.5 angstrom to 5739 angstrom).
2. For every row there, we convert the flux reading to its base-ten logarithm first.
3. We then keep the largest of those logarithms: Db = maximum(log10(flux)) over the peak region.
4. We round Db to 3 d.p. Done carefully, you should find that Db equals 0.456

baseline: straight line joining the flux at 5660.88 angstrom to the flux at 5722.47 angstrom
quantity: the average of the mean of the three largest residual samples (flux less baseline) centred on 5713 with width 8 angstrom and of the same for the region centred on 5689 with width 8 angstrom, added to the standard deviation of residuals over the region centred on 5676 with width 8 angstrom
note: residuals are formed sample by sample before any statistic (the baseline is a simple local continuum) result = 0.09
